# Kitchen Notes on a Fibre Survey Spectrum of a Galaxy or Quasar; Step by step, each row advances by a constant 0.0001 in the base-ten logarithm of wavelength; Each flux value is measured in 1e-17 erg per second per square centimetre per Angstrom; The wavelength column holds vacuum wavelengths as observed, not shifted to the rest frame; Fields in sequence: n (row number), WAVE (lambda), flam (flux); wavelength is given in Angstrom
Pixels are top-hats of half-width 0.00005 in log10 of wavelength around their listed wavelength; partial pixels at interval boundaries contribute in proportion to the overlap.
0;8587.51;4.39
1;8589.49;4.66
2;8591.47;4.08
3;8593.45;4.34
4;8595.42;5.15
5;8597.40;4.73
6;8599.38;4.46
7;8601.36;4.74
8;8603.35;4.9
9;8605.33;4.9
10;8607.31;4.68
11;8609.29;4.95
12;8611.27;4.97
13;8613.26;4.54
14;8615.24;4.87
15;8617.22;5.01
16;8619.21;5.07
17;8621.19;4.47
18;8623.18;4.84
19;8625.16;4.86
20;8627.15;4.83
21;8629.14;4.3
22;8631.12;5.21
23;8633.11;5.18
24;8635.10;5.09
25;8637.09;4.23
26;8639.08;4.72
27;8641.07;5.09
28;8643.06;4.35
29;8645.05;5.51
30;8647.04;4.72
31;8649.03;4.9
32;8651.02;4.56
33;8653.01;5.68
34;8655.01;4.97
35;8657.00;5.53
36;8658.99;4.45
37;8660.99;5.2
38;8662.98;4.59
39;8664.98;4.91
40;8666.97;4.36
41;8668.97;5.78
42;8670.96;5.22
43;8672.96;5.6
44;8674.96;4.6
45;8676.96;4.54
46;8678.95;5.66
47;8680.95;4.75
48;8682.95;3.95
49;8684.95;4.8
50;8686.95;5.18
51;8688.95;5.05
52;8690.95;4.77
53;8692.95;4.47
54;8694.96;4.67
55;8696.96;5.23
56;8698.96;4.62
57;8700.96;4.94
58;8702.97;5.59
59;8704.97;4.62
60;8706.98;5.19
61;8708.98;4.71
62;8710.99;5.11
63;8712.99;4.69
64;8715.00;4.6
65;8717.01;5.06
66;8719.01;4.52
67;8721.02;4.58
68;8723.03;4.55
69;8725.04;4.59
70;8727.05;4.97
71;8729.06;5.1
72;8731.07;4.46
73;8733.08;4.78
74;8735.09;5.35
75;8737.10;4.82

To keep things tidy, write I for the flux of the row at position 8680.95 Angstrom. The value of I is 4.75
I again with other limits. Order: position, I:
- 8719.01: 4.52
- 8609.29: 4.95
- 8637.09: 4.23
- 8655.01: 4.97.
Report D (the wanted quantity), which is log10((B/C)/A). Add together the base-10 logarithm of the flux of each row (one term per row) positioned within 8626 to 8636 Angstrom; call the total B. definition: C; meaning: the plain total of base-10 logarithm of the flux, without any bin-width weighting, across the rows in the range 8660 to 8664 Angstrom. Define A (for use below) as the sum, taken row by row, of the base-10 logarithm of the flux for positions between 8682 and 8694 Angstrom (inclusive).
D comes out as -0.21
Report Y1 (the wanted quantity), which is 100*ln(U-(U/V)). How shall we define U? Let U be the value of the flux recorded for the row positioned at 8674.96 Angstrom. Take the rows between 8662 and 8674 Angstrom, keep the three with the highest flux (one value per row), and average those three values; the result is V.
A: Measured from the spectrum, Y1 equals 133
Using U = 4.6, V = 5.53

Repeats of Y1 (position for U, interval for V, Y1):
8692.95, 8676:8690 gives 129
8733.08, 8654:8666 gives 135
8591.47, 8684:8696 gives 118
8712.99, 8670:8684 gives 134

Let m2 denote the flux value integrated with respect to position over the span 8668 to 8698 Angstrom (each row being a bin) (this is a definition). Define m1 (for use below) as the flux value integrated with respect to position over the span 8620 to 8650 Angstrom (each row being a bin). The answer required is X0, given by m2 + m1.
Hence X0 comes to 293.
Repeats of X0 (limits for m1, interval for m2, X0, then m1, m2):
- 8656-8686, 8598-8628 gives 292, 148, 144.1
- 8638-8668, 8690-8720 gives 293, 147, 145.6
